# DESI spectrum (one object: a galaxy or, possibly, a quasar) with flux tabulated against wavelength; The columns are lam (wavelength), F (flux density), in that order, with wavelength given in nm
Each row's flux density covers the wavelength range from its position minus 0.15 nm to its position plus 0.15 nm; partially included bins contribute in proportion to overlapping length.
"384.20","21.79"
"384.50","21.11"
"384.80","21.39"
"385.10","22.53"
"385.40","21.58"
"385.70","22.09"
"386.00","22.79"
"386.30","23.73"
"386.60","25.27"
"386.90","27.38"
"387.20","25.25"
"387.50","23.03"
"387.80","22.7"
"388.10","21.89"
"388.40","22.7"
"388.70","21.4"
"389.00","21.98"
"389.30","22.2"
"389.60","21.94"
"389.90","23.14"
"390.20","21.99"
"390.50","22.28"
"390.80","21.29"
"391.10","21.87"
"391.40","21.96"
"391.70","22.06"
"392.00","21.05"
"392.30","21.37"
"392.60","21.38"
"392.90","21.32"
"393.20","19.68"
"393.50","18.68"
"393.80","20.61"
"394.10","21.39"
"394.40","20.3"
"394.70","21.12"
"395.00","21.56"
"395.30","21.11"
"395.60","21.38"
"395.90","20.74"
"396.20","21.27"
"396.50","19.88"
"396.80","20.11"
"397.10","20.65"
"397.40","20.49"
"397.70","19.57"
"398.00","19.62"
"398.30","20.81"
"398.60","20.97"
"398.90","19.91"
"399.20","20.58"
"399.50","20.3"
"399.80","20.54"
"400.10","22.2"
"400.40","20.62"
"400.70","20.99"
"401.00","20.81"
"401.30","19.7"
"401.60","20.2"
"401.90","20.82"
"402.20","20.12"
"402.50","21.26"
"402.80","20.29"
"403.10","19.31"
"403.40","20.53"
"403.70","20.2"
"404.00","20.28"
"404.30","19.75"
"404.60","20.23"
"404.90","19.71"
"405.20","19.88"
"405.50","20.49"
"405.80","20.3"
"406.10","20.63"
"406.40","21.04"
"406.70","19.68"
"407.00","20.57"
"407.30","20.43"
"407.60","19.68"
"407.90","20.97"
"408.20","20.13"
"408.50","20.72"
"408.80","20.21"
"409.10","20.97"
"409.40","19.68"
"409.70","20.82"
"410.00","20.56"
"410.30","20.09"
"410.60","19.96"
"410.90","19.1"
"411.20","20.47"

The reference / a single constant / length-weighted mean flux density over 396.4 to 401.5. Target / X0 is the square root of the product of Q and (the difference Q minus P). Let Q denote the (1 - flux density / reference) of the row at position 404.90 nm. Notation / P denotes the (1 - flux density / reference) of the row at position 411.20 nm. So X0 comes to 0.037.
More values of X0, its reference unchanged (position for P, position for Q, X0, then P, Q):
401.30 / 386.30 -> 0.177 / 0.04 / -0.16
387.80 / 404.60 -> 0.037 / -0.11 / 0.01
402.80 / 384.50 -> 0.036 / 0.01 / -0.03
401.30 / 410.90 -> 0.044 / 0.04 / 0.07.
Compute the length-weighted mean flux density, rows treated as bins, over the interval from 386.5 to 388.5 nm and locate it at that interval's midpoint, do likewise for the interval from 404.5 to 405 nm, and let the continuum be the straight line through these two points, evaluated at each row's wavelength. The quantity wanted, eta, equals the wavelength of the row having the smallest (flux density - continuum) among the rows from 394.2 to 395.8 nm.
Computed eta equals 394.40 nm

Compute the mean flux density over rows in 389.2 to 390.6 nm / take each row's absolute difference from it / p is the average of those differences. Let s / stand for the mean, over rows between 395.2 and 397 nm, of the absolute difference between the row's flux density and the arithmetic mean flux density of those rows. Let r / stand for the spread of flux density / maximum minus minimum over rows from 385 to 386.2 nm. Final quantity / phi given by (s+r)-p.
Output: 1.38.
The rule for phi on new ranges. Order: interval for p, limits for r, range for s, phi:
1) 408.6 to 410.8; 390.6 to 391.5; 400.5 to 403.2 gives 0.80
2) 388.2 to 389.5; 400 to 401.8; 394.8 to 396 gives 2.39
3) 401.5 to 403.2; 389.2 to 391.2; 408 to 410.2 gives 1.75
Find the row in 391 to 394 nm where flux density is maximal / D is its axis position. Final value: 391.70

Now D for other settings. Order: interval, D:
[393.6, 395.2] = 395.00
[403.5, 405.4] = 404.00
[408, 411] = 409.10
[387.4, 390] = 389.90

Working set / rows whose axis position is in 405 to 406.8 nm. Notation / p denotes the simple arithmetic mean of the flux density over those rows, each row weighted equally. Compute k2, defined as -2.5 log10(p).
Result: -3.27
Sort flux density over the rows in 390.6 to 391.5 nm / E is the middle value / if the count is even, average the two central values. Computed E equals 21.9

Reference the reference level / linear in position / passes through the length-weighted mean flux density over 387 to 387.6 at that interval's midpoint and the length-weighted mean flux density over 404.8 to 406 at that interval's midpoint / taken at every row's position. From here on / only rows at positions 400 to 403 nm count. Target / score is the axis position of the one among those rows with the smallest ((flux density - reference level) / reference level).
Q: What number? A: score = 401.30 nm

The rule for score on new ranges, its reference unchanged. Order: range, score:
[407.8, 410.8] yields 409.40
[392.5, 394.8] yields 393.50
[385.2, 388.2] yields 385.40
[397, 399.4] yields 397.70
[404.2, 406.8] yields 404.30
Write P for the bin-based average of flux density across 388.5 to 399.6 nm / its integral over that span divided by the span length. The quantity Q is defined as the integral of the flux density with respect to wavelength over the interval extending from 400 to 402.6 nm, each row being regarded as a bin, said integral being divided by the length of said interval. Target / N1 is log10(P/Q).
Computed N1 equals 0.007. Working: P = 21.0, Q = 20.7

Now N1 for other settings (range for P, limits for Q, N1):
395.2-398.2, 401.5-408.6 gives 0.004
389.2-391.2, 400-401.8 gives 0.028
